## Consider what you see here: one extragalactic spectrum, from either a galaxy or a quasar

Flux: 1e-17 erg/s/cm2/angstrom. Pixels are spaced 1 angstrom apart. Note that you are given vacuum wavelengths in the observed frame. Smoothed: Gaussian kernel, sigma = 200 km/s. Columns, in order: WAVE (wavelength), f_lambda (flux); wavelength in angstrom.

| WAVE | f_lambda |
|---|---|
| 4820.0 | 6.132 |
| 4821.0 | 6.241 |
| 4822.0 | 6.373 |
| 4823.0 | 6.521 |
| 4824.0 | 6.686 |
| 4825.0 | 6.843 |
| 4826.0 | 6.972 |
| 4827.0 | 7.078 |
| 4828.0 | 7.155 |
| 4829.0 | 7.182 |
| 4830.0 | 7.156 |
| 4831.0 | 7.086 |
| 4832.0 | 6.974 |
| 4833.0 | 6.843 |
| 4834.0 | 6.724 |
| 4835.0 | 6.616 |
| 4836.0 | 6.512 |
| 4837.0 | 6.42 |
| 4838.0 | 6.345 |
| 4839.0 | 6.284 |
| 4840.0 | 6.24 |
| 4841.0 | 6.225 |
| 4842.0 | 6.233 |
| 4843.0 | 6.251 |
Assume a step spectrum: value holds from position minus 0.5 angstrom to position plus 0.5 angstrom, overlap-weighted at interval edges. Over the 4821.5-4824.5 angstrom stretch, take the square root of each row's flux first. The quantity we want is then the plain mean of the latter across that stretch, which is 2.555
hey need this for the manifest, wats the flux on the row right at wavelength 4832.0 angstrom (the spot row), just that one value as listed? 6.974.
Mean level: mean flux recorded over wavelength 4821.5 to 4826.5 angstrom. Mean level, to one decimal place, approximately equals 6.7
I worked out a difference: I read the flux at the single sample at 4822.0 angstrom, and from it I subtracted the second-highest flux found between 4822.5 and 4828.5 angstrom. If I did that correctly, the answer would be -0.7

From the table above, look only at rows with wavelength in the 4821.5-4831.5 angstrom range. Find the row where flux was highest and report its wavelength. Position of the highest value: 4829.0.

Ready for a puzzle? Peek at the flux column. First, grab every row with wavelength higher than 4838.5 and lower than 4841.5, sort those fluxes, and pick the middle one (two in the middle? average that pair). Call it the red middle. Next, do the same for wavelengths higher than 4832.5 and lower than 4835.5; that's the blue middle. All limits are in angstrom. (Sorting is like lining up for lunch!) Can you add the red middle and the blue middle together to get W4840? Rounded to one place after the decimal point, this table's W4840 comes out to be 13.0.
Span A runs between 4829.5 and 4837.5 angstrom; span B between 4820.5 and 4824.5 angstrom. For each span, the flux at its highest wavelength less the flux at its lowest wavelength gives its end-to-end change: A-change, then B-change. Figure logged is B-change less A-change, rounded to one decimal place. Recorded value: 1.2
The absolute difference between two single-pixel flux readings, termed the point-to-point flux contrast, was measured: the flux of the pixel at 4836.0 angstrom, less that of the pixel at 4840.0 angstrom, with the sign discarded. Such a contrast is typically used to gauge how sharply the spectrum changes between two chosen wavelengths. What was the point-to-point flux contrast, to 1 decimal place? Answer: 0.3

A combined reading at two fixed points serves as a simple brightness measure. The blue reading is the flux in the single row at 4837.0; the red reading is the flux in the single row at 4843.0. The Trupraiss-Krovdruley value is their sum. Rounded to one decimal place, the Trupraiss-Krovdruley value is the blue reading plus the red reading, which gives 12.7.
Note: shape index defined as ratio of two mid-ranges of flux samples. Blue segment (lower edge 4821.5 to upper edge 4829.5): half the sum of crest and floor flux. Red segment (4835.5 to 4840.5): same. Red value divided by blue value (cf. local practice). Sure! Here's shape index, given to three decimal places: 0.941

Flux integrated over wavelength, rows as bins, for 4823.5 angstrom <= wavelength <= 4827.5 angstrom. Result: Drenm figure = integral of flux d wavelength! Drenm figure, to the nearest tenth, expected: 27.6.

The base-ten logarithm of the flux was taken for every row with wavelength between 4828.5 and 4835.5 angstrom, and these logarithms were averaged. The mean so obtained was 0.84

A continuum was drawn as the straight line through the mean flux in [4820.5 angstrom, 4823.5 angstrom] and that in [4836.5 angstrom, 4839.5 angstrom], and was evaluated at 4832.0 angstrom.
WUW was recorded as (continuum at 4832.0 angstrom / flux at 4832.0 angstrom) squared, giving 0.832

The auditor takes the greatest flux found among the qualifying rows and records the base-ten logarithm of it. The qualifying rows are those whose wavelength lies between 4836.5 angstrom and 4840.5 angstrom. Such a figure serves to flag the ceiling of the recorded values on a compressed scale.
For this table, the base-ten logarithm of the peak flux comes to 0.81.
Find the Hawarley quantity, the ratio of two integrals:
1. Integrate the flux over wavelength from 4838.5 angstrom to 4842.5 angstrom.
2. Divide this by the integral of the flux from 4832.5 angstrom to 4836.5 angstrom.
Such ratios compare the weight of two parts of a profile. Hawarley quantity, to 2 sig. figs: 0.94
